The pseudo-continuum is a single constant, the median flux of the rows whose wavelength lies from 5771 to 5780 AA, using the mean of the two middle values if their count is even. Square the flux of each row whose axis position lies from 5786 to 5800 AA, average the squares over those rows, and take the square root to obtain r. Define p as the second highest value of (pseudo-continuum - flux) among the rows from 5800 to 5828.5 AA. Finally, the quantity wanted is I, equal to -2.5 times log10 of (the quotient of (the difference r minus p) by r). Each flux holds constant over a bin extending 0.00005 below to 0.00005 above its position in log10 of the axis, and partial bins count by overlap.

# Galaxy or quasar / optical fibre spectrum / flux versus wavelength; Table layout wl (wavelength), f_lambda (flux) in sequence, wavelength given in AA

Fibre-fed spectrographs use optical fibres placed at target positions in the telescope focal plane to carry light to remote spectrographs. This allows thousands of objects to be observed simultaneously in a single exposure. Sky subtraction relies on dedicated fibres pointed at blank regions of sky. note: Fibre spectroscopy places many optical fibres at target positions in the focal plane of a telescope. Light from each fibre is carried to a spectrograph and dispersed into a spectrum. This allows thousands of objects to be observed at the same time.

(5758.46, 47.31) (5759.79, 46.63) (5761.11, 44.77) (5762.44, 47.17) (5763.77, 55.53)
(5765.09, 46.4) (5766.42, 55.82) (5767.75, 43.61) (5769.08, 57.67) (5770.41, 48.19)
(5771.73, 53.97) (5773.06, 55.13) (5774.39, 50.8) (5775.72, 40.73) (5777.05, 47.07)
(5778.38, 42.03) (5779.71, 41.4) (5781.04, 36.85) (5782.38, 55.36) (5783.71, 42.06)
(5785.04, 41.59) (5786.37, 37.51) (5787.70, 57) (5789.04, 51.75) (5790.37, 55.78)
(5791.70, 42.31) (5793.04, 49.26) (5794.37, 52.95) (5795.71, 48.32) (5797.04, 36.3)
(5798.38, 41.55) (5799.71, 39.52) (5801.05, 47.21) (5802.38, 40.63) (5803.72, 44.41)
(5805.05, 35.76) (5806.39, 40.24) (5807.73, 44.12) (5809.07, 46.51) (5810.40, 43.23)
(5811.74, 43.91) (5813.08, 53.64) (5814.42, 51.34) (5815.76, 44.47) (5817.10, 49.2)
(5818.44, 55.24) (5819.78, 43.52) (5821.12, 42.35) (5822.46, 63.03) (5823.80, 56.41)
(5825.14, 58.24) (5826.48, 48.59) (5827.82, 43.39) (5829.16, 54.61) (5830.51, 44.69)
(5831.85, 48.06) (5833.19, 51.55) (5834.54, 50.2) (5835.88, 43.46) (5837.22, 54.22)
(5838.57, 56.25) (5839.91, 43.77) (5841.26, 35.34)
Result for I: 0.170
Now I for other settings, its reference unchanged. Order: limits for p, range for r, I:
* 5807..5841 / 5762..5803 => 0.091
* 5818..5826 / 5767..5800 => 0.085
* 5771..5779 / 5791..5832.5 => 0.122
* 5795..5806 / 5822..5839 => 0.252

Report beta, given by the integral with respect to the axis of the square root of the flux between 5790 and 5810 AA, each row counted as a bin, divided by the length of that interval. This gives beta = 6.63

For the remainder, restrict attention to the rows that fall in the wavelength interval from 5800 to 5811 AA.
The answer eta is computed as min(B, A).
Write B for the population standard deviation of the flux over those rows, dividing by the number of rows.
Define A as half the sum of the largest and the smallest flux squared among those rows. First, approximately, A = 1754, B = 3.5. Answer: 3.5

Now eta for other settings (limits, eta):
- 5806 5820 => 4.6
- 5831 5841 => 4.5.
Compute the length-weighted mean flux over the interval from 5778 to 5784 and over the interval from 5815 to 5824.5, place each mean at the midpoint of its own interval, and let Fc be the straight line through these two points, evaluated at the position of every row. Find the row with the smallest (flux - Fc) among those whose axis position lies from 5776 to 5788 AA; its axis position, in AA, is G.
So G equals 5786.37 AA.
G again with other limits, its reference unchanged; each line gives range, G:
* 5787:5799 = 5797.04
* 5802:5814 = 5805.05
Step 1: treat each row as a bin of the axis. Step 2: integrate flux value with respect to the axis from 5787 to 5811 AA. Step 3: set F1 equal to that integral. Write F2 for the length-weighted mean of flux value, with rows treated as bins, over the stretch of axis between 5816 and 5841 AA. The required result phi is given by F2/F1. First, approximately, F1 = 1089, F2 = 50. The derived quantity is 0.0459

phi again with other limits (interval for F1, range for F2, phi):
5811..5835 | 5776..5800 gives 0.0378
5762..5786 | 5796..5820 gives 0.0389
